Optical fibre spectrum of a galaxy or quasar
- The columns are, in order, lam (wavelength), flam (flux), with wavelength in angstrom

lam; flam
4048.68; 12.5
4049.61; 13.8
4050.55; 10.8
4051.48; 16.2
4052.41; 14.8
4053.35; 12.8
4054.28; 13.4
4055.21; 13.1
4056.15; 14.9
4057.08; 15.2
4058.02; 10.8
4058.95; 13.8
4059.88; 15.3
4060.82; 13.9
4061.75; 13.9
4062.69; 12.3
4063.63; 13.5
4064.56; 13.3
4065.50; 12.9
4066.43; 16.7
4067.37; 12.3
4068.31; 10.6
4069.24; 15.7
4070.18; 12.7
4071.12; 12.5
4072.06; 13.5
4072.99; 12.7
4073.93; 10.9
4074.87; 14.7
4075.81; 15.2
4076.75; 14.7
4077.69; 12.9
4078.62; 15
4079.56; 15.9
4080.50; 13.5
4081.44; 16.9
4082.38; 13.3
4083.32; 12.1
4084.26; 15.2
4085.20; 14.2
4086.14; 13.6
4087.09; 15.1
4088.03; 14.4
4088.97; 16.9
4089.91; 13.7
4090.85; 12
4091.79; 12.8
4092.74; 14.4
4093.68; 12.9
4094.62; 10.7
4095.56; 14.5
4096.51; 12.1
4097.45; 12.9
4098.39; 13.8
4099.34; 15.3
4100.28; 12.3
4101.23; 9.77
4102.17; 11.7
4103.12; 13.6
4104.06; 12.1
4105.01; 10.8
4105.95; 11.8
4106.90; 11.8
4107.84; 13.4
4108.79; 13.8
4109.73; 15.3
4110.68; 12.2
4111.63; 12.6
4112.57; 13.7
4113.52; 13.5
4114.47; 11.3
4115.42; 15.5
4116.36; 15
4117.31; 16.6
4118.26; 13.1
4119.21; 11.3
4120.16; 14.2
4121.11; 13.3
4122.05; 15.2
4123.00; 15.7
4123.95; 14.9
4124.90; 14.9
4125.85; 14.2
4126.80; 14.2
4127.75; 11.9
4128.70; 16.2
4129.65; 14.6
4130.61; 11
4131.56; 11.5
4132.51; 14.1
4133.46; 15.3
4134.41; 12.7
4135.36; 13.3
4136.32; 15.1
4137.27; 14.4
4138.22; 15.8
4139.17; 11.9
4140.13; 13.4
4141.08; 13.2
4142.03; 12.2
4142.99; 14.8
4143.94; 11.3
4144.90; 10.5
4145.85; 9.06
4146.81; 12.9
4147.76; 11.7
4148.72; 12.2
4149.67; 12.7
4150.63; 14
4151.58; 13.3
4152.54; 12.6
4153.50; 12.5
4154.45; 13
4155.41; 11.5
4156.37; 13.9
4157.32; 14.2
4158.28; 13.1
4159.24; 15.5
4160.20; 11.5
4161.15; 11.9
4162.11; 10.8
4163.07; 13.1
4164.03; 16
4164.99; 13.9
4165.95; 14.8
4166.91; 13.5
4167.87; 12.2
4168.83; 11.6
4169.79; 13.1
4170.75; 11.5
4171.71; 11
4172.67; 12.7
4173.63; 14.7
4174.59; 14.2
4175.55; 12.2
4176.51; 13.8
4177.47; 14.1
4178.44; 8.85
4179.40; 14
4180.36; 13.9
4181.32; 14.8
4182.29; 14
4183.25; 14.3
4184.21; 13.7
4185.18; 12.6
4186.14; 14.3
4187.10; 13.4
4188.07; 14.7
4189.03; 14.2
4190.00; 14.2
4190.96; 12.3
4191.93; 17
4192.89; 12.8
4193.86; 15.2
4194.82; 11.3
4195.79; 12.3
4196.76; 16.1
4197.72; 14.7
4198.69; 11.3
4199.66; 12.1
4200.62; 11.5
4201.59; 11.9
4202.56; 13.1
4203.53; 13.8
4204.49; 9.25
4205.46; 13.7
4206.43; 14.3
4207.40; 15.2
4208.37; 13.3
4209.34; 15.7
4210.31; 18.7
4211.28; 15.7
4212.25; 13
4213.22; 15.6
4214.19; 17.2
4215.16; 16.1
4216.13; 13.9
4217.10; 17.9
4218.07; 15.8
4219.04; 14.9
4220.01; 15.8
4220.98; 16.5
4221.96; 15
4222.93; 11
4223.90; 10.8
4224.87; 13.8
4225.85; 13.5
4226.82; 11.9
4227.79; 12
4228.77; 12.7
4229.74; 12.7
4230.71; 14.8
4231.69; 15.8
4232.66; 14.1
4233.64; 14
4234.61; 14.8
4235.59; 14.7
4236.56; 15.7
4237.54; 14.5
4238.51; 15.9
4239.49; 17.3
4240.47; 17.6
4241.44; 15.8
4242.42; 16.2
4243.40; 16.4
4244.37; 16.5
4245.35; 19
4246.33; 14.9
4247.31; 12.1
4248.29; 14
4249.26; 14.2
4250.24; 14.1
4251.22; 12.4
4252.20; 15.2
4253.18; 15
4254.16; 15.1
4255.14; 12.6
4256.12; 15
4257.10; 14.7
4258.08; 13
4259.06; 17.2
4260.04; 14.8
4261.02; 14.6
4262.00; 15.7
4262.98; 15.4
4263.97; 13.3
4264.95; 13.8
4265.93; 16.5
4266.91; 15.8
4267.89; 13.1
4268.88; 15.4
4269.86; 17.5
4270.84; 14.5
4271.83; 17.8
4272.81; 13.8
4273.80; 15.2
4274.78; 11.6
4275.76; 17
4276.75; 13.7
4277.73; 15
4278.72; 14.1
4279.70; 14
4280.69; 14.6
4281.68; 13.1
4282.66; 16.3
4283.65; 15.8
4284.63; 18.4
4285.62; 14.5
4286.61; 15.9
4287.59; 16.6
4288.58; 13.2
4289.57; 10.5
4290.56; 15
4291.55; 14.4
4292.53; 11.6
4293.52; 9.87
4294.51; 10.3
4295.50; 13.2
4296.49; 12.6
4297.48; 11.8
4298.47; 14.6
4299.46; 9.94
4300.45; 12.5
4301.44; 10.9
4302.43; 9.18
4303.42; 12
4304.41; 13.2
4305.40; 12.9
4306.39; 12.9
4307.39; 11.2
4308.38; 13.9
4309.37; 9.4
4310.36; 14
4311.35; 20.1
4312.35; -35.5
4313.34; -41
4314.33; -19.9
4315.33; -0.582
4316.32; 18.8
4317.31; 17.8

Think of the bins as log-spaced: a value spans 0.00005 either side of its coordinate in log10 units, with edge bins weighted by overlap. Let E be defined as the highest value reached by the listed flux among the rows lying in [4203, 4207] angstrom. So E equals 14.3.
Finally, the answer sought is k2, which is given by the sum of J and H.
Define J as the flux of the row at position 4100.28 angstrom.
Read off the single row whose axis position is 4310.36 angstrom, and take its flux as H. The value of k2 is 26.3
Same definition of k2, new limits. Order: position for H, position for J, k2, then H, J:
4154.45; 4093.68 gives 25.9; 13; 12.9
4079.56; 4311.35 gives 36.0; 15.9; 20.1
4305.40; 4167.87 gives 25.1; 12.9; 12.2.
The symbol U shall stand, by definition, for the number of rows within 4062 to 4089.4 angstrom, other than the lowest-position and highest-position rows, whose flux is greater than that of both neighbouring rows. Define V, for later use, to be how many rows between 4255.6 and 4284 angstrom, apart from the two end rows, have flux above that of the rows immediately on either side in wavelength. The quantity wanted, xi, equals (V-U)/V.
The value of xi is 0.10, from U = 9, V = 10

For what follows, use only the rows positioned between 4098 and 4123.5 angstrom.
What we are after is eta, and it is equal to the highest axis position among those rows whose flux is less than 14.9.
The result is 4121.11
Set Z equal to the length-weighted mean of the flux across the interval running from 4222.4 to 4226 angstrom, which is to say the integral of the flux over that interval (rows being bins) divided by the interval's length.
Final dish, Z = 12.2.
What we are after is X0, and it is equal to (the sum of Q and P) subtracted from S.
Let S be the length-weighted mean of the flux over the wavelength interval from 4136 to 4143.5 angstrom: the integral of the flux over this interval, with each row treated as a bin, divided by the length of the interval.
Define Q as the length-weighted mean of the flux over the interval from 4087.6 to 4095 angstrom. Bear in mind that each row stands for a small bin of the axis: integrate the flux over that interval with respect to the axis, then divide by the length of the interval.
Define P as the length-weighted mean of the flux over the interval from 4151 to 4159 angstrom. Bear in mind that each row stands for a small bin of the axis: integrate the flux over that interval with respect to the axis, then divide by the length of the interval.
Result -12.8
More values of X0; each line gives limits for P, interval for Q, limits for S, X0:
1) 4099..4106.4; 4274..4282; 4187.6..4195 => -12.2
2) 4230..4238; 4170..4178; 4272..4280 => -13.3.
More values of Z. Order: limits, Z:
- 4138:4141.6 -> 13.4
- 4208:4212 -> 15.7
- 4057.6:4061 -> 13.5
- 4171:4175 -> 13.0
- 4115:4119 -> 14.8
